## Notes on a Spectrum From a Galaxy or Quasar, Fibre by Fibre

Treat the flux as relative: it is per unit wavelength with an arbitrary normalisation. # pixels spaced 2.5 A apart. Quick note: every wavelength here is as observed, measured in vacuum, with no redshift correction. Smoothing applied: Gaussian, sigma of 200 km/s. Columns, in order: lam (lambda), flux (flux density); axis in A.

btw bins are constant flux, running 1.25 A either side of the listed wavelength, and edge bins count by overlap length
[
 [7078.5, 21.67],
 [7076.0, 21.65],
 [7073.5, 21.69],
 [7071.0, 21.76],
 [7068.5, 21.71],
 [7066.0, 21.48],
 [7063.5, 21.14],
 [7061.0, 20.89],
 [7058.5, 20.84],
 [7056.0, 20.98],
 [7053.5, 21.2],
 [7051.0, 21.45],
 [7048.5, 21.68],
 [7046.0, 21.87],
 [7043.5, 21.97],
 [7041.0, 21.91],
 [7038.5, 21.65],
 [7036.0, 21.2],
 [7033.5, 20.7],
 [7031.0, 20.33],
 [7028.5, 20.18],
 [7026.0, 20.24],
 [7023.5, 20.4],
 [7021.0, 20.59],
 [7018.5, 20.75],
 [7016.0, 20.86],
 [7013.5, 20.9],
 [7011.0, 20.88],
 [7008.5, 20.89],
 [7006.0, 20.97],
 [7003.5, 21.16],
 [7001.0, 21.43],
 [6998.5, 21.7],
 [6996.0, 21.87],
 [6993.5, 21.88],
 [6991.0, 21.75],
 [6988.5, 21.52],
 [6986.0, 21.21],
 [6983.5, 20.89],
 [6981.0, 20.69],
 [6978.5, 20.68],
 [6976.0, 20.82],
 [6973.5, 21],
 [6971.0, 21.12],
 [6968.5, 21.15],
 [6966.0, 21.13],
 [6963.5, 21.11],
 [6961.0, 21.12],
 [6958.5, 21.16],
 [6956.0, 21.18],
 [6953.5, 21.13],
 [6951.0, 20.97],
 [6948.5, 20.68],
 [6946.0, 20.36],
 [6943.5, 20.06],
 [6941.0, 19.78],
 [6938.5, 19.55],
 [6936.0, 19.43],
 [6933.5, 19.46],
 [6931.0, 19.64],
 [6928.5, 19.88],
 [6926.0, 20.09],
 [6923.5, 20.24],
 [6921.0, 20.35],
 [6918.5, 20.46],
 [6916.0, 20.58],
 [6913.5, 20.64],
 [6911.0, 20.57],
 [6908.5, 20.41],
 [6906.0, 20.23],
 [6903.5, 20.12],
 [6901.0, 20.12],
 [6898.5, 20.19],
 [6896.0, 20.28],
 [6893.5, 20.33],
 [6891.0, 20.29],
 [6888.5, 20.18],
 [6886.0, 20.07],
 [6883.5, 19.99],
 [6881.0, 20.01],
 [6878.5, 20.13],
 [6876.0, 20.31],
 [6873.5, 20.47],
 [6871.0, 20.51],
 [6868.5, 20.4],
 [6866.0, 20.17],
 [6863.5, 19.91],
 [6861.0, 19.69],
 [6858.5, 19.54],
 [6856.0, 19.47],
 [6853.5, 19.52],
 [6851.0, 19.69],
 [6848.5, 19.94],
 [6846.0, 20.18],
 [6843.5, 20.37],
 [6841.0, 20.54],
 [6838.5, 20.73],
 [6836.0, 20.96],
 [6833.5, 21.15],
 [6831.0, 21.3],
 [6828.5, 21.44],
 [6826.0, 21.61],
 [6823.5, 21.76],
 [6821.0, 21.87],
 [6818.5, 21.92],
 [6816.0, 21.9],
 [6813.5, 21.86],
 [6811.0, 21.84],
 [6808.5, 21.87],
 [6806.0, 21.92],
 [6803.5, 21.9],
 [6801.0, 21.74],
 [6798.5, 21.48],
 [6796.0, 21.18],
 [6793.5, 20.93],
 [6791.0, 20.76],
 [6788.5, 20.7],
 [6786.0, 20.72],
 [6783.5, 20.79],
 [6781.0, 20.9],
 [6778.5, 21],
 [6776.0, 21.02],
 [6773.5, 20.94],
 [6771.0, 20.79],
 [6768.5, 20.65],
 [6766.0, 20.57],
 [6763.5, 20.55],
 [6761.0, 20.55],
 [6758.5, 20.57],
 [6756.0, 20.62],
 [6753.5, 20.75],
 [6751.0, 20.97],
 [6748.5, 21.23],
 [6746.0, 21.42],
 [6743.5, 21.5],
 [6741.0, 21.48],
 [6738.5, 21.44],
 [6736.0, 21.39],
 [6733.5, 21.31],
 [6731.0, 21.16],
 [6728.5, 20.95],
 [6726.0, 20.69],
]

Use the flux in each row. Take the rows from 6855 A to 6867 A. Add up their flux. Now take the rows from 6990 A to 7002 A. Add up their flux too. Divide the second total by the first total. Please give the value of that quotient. 1.10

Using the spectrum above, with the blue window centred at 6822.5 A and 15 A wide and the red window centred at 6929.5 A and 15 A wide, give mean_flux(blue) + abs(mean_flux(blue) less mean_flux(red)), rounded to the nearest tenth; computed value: 23.7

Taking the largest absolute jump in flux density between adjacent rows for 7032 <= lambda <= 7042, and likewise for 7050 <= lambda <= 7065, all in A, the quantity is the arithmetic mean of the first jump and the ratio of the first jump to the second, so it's 1.25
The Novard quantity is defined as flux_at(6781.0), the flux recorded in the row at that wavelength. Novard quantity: 20.9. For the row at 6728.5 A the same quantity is 20.95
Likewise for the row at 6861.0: 19.69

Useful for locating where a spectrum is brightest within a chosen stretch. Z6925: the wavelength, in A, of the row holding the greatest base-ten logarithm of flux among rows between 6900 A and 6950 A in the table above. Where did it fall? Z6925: 6948.5 A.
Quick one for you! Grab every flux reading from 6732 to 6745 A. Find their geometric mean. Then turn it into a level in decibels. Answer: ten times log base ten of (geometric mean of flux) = 13.3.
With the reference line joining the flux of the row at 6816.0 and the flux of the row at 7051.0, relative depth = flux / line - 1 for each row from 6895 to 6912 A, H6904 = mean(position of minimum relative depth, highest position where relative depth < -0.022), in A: 6906.0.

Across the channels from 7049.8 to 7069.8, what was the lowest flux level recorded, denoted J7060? 20.84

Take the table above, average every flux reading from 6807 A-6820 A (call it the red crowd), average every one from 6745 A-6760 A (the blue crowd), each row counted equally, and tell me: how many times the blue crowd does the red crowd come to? 1.05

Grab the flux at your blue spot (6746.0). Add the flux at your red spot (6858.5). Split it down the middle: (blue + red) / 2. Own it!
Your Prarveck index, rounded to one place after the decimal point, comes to 20.5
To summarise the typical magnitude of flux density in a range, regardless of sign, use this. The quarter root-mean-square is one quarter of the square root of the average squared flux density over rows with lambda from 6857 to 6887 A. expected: 5.03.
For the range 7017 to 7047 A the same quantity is 5.25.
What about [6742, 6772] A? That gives 5.21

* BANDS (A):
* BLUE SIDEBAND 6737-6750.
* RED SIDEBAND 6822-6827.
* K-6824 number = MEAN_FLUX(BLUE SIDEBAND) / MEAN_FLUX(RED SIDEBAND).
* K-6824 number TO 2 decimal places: 0.99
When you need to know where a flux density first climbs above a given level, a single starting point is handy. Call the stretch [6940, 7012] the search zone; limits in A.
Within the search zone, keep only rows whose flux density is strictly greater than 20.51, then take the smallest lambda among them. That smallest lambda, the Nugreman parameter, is 6948.5 A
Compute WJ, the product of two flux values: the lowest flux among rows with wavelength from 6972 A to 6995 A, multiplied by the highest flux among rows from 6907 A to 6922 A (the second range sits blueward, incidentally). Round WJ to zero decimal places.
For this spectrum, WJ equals 427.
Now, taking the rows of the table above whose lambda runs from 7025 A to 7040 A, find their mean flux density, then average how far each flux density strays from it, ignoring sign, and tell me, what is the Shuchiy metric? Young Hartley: 0.47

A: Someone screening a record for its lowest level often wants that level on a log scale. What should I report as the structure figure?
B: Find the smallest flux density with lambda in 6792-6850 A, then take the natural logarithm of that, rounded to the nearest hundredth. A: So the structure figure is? 2.99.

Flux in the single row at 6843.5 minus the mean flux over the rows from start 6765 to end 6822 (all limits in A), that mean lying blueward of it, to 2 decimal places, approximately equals -0.90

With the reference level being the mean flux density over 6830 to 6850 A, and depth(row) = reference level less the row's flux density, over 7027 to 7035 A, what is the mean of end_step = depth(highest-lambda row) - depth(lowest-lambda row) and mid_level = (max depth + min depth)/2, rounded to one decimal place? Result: -0.2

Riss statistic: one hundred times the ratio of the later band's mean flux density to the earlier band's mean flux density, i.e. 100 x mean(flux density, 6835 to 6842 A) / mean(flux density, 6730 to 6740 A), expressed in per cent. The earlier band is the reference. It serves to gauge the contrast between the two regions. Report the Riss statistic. 97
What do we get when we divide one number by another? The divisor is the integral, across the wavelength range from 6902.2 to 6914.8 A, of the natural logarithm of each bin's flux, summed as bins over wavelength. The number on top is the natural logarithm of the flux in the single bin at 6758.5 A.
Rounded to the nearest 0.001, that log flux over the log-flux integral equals 0.080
